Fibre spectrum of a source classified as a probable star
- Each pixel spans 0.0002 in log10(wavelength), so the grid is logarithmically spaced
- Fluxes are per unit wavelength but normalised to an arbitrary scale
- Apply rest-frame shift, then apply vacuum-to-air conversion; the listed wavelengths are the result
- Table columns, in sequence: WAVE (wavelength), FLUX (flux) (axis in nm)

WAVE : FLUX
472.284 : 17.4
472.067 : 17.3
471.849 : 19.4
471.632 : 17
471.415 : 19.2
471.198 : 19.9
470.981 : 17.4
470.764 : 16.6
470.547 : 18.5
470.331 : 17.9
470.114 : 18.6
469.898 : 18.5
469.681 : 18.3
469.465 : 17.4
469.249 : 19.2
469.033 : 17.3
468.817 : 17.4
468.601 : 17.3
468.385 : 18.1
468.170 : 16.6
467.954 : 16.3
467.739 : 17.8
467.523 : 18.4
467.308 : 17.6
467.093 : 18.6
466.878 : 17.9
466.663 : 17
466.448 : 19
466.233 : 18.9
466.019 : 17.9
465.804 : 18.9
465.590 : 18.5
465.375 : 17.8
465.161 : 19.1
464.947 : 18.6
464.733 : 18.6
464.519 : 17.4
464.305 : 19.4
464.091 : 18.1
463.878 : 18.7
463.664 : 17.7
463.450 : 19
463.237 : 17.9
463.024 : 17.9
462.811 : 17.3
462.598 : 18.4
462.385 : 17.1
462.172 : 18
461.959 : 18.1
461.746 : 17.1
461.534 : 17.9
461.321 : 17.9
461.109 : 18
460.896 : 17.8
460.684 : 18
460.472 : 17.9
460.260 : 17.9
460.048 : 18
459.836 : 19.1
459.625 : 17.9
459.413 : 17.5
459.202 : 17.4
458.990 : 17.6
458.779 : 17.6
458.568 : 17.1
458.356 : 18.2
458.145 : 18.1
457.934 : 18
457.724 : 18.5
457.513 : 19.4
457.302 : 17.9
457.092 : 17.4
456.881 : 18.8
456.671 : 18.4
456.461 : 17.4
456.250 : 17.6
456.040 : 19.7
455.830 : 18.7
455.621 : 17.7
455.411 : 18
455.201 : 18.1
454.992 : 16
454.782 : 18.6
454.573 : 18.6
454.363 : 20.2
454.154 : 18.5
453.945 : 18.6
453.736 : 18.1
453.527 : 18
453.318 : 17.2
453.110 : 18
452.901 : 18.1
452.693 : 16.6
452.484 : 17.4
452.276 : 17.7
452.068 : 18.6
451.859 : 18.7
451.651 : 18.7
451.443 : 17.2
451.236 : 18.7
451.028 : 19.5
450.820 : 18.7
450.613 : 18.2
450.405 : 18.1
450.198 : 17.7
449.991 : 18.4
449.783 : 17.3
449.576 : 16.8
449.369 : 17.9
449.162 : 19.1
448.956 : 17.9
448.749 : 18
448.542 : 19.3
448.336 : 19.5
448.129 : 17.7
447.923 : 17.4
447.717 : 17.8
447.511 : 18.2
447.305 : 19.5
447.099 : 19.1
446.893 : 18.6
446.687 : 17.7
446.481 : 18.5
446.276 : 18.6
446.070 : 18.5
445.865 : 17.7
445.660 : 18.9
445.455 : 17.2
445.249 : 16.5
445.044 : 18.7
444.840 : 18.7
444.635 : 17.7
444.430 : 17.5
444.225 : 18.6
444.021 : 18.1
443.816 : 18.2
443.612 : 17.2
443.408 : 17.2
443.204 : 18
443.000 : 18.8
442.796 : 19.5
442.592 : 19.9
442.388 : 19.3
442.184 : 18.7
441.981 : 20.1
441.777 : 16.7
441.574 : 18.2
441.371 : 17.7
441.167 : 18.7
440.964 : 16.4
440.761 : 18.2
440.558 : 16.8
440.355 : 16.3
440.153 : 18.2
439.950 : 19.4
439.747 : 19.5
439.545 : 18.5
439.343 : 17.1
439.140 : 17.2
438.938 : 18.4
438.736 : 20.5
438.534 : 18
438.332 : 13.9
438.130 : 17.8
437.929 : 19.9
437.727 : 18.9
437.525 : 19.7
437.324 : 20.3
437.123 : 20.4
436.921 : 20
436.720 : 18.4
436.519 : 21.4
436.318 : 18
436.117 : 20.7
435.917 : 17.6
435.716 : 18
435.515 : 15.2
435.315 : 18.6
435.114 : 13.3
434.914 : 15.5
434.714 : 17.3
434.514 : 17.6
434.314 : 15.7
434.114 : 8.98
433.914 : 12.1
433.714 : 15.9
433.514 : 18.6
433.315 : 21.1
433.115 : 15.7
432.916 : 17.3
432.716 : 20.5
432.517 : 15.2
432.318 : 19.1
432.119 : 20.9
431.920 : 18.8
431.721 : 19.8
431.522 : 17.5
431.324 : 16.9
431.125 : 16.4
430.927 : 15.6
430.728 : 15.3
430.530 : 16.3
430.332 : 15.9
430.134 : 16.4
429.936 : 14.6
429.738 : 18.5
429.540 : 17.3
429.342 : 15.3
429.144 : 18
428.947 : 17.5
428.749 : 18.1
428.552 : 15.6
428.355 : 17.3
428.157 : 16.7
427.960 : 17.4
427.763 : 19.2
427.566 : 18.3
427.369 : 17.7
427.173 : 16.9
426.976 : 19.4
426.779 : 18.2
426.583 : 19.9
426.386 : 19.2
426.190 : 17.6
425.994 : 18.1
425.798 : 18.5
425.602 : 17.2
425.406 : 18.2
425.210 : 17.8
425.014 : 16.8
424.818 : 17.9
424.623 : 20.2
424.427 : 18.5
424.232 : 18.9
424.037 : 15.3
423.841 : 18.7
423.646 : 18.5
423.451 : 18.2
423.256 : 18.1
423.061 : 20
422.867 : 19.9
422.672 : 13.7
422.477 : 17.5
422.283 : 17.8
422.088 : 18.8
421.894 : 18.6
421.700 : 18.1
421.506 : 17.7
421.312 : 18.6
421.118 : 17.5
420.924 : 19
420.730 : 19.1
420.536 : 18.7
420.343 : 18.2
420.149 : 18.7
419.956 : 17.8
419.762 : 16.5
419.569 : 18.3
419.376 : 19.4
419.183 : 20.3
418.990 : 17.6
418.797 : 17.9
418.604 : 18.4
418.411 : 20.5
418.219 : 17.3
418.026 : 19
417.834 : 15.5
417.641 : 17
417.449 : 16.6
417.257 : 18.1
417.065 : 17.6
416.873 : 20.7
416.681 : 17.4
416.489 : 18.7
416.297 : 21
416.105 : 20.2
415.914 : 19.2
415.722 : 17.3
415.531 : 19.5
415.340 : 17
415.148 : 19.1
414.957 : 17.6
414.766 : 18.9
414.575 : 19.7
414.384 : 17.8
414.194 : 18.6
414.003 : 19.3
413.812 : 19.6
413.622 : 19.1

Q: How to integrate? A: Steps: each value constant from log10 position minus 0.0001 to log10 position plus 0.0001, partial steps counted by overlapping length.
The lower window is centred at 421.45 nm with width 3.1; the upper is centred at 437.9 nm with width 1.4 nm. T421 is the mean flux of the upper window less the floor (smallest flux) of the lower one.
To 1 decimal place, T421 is 4.7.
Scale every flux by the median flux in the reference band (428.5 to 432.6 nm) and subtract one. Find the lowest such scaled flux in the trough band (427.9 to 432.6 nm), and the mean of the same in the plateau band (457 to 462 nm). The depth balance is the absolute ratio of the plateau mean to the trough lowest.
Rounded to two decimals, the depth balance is 0.45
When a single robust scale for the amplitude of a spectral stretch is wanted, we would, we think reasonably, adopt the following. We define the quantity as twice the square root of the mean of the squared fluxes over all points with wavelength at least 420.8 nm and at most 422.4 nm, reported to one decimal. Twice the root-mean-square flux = 36.5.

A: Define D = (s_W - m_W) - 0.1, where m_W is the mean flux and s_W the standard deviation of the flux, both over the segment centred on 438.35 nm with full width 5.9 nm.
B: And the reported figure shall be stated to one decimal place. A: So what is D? -16.8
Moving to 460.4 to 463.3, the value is -17.5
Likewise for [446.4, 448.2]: -17.7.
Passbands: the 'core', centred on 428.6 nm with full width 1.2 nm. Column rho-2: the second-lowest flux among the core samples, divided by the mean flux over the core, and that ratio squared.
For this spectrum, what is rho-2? 0.94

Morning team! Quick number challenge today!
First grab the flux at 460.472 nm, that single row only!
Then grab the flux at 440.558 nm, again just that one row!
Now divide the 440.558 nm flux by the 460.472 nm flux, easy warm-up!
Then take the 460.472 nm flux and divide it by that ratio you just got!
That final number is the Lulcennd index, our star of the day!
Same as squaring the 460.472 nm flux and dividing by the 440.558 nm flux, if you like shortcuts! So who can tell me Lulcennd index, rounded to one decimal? 19.1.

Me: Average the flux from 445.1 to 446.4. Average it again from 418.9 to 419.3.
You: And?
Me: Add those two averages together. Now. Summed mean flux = 36.9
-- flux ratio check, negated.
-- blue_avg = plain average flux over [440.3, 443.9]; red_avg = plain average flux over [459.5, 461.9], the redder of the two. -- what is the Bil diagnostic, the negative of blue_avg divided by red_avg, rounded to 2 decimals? -1.01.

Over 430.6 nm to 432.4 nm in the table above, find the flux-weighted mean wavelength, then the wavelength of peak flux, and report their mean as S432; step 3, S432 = 431.84 nm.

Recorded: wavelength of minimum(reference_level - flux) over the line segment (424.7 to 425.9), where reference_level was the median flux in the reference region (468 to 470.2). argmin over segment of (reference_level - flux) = 425.798 nm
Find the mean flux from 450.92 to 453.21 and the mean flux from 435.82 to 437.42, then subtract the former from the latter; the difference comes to 1.5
